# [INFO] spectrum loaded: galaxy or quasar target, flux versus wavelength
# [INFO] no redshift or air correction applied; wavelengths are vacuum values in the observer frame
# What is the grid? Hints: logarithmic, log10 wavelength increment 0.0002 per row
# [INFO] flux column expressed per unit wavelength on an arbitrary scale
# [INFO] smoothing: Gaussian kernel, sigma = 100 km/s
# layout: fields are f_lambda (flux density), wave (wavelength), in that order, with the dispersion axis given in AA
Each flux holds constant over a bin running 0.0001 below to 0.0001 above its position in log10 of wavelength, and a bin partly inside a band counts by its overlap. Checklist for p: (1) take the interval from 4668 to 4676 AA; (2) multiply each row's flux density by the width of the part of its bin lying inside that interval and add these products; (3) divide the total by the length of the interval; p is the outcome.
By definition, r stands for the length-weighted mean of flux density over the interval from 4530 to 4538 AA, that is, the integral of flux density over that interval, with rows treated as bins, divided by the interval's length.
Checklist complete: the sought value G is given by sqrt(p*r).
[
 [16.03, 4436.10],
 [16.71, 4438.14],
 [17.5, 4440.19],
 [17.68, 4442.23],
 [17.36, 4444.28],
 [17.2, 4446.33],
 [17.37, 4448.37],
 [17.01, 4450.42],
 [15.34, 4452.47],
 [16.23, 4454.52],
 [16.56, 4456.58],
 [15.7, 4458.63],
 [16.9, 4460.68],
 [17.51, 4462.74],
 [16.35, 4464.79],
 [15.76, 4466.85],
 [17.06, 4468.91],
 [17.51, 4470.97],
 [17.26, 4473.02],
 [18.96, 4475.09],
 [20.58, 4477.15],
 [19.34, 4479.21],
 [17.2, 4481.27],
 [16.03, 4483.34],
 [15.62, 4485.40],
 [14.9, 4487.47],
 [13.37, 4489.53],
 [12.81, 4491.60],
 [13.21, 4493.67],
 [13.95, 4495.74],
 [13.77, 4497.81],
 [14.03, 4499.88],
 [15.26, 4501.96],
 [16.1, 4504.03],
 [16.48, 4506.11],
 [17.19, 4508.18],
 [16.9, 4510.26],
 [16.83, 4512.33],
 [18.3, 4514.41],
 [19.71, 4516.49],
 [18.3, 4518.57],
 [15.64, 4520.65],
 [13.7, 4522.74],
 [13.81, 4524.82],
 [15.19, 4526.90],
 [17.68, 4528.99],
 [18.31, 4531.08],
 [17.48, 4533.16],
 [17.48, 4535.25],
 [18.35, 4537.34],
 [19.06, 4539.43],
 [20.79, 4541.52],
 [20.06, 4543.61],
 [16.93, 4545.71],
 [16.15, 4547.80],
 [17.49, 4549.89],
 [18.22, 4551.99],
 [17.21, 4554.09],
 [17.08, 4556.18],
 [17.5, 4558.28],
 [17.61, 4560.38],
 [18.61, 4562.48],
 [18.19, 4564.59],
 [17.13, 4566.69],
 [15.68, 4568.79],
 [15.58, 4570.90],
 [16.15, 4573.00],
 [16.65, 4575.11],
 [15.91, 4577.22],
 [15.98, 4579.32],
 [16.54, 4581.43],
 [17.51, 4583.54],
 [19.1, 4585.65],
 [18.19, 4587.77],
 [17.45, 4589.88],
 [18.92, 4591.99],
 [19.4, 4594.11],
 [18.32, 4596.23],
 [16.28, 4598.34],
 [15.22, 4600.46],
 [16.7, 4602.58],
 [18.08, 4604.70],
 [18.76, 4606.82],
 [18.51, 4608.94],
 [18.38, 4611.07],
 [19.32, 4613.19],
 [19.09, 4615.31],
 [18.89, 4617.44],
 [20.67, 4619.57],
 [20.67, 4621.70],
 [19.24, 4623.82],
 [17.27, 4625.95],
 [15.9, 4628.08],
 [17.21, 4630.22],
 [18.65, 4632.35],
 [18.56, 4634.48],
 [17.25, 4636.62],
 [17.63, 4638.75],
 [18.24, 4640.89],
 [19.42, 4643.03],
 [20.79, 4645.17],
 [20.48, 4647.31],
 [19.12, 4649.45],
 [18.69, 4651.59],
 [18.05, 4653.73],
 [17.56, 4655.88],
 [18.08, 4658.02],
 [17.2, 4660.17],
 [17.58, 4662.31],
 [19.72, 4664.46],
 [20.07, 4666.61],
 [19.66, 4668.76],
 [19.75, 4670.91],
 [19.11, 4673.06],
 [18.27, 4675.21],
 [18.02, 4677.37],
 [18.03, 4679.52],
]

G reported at 18.5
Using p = 19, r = 17.9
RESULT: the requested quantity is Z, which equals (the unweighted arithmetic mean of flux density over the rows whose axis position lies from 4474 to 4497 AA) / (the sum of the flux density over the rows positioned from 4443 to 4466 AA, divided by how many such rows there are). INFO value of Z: 0.96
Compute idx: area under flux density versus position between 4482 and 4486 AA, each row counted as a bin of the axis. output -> 64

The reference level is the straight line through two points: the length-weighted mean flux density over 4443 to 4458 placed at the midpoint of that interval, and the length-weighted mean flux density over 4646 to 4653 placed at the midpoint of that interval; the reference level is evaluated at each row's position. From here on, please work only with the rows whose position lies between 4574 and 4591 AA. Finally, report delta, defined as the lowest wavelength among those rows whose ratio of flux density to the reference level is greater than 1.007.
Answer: 4585.65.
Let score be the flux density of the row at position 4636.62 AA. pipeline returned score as 17.25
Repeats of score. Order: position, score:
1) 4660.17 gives 17.2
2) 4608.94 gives 18.51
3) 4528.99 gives 17.68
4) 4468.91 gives 17.06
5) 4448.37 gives 17.37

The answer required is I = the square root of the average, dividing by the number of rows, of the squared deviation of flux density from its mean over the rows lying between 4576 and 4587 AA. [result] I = 1.2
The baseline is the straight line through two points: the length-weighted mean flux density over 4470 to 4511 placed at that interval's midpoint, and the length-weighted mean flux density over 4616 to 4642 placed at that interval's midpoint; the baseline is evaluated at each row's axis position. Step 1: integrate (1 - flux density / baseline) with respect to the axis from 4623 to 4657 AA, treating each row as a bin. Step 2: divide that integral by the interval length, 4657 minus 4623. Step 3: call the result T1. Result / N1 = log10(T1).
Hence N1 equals -2.0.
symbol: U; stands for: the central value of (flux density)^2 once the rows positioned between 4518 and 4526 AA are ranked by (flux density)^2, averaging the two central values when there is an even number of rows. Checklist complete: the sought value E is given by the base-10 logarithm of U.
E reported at 2.34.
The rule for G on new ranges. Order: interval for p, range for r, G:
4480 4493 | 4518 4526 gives 15.1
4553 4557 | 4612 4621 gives 18.3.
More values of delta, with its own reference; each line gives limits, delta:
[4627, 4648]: 4645.17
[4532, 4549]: 4537.34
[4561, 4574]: 4562.48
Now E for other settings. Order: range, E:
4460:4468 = 2.44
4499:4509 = 2.41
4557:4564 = 2.49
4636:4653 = 2.55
